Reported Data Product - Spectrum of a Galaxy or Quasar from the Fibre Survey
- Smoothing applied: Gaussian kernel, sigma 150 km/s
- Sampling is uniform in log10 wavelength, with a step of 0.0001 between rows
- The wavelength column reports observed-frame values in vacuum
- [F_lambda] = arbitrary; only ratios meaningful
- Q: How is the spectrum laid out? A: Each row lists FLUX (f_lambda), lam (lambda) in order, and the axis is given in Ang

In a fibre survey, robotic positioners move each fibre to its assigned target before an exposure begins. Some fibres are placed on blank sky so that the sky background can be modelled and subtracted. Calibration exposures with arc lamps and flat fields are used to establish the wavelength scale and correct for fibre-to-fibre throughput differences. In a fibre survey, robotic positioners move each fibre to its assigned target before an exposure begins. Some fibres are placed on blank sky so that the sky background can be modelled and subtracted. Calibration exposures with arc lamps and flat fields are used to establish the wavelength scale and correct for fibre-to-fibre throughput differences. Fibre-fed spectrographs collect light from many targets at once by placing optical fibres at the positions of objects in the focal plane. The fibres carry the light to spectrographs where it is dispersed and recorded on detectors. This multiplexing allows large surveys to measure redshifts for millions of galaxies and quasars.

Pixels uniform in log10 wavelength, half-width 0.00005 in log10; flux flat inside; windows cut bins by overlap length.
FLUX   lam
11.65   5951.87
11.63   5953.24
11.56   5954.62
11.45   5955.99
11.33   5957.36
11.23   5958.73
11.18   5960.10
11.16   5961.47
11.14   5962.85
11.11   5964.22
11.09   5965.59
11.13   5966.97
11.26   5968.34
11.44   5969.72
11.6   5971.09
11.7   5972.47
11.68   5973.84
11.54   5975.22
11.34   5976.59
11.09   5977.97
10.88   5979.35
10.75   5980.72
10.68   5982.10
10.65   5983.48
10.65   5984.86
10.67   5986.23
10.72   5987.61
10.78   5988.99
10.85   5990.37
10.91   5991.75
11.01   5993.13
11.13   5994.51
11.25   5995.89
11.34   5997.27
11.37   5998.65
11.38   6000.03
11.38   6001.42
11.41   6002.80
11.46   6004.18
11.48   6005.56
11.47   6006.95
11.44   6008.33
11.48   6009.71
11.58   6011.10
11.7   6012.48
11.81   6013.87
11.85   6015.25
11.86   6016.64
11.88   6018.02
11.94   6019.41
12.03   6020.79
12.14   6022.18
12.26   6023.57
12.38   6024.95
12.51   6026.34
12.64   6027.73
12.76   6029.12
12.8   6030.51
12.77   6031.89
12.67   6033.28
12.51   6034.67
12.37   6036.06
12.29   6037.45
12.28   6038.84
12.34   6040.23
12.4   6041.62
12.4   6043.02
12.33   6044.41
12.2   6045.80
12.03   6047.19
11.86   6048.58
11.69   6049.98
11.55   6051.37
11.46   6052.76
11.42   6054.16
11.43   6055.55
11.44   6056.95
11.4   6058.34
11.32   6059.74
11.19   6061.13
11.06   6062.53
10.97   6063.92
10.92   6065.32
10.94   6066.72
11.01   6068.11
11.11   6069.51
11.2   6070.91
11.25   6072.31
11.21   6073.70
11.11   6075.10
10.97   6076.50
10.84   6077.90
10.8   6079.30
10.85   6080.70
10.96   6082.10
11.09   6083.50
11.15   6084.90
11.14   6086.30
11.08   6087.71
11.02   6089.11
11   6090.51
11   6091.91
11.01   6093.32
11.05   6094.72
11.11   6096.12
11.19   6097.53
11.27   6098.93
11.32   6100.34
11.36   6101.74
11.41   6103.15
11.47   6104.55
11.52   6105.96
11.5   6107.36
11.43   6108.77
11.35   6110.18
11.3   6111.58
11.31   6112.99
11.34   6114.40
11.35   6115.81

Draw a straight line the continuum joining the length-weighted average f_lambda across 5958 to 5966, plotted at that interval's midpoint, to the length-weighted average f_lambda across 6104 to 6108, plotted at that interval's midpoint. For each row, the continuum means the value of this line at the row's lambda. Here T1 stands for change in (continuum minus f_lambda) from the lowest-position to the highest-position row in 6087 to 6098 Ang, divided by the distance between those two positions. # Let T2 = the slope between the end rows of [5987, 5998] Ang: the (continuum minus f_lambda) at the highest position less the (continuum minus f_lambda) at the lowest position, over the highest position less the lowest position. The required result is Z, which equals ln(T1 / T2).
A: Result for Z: -1.9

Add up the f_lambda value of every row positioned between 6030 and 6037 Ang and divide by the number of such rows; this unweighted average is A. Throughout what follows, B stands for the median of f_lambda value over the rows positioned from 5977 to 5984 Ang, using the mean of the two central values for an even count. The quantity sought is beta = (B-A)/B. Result -0.17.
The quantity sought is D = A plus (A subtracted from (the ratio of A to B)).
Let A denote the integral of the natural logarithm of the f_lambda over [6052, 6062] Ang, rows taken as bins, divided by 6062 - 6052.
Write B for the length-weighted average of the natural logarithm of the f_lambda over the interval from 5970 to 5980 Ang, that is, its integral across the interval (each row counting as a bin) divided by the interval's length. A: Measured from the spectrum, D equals 1.00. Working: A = 2.43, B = 2.43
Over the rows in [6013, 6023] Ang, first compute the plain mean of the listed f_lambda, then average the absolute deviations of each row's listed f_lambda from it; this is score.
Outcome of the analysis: 0.091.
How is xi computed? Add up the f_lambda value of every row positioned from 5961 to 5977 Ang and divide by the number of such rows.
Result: 11.3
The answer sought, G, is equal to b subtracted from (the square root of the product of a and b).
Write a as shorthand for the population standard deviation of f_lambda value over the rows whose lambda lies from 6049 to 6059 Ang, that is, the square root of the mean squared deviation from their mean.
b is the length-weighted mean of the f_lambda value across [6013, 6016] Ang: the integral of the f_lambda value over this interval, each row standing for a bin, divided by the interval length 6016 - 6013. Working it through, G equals -10.7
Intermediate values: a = 0.10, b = 11.8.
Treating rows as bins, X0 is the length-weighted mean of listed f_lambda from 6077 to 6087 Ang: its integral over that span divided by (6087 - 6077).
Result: 11.0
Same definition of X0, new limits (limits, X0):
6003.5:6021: 11.7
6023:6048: 12.4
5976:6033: 11.5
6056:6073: 11.2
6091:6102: 11.2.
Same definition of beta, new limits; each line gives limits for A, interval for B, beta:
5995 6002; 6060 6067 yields -0.03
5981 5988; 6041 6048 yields 0.13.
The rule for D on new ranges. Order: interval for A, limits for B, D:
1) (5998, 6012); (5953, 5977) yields 1.00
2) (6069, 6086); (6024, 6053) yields 0.96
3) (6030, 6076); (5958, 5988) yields 1.02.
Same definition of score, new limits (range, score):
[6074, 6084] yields 0.099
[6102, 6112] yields 0.062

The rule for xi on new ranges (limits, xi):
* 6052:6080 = 11.2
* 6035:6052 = 12.1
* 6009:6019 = 11.7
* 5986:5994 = 10.8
